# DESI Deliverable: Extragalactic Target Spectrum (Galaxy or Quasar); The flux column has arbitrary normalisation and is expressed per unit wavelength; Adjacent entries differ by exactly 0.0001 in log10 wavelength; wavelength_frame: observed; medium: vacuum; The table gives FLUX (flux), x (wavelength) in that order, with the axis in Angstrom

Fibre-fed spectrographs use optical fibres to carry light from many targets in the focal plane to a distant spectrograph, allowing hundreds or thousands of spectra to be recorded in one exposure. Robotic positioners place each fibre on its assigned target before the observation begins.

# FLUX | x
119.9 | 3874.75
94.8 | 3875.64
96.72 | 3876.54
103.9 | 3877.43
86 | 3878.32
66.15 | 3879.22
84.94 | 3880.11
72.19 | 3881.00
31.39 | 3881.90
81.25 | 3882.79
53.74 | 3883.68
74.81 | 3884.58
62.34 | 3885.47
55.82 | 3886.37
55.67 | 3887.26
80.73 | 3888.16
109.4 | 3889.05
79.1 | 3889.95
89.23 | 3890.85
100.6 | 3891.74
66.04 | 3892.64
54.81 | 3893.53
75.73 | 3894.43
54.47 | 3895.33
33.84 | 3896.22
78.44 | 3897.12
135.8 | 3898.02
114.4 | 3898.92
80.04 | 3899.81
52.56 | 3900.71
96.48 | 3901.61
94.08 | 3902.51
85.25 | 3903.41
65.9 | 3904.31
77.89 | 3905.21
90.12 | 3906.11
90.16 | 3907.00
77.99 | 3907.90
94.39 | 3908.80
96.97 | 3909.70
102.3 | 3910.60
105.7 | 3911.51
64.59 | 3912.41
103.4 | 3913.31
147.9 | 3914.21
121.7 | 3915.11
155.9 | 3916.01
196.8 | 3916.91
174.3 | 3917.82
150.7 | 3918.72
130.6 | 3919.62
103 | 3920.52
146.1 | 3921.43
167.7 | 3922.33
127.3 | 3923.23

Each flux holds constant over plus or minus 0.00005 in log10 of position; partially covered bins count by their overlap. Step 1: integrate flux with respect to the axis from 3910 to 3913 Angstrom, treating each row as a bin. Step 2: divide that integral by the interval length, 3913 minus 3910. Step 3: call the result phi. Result 92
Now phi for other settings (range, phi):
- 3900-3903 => 81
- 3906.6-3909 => 87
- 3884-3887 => 63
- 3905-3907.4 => 87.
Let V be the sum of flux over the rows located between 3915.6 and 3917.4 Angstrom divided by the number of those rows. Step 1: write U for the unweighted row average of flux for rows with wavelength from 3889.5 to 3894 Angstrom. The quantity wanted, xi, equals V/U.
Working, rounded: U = 78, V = 176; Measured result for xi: 2.3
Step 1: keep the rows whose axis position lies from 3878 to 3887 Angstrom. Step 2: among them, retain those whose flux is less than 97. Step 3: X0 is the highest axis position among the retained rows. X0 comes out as 3886.37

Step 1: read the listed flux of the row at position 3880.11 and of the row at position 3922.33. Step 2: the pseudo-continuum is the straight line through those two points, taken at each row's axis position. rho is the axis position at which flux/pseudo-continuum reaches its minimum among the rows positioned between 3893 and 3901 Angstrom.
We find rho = 3896.22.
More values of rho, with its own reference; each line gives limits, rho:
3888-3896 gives 3895.33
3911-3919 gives 3912.41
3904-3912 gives 3904.31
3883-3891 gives 3887.26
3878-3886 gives 3881.90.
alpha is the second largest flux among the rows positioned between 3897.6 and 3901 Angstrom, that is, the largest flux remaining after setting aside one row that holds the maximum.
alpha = 114.4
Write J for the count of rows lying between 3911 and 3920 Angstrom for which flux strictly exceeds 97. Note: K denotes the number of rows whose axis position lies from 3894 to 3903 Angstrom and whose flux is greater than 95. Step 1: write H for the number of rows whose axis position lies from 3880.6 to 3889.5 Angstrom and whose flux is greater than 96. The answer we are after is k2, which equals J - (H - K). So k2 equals 11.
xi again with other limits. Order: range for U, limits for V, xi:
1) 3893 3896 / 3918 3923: 2.3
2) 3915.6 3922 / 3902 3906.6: 0.5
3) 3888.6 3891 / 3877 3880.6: 0.9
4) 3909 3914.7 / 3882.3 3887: 0.6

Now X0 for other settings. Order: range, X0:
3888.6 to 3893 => 3892.64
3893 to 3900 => 3899.81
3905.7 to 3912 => 3909.70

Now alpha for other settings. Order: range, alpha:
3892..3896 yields 66.04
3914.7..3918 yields 174.3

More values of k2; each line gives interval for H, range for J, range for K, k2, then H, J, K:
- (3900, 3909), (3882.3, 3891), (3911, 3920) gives 9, 1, 1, 9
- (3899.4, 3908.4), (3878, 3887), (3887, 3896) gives 1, 1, 0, 2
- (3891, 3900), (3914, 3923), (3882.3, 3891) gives 8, 3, 10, 1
